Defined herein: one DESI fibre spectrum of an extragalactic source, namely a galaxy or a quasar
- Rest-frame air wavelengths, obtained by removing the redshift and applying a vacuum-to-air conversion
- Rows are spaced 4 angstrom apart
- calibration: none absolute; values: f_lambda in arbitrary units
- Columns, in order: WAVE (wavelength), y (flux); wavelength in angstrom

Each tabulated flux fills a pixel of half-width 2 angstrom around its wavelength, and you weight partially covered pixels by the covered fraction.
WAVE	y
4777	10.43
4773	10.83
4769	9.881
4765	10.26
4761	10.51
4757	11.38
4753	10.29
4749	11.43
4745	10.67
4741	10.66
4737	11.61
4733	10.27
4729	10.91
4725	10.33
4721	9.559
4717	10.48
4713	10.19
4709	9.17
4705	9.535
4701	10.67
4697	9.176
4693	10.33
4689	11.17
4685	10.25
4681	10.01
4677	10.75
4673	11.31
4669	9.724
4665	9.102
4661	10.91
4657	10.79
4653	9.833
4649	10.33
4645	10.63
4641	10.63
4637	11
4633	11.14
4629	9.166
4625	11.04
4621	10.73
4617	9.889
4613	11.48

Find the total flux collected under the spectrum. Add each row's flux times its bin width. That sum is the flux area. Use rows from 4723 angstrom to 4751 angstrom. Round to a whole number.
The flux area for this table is 304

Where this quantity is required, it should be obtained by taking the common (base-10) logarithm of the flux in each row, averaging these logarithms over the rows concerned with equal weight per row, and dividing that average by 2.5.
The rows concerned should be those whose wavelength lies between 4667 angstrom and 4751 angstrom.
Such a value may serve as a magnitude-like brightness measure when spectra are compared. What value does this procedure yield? 0.4063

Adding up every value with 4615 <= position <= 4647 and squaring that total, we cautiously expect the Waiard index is 7094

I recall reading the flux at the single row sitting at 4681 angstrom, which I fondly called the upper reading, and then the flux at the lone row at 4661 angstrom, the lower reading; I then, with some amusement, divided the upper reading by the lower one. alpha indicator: 0.92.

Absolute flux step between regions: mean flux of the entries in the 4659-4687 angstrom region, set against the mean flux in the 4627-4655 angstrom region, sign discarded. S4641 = 0.10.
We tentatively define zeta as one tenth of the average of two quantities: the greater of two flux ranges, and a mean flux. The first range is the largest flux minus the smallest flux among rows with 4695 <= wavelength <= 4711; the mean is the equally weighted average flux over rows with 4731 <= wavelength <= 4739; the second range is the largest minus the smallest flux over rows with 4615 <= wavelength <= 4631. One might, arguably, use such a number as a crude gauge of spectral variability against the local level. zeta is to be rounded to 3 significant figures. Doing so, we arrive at 0.641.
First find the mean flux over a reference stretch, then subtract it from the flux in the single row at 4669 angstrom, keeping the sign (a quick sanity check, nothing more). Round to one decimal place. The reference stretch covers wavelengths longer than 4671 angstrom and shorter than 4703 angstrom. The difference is -0.7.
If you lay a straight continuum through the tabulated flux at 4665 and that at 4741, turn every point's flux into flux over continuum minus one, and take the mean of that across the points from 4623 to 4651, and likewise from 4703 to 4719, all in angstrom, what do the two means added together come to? 0.22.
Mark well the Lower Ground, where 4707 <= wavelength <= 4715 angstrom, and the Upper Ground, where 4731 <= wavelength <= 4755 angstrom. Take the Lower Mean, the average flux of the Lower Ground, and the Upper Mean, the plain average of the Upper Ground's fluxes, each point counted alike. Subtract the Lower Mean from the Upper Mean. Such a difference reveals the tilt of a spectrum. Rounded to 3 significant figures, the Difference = 1.14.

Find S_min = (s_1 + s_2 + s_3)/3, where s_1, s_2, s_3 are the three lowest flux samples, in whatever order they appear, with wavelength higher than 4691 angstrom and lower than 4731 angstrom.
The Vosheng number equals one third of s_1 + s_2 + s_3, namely 9.3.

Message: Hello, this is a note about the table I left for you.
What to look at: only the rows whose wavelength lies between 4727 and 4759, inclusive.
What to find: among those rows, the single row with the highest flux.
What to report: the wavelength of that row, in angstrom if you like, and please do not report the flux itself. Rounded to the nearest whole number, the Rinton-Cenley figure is 4737 angstrom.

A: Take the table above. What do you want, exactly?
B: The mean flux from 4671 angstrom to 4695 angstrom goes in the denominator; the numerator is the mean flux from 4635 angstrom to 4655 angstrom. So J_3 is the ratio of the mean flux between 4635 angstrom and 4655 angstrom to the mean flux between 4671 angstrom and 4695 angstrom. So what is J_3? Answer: 0.99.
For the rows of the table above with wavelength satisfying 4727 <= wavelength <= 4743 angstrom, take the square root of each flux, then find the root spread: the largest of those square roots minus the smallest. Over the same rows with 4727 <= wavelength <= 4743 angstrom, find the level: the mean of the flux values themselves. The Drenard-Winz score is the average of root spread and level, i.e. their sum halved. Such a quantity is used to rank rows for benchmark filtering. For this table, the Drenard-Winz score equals 5.53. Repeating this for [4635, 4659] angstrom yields 5.36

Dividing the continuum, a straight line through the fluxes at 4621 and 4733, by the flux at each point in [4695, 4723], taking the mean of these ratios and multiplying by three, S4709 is 3.176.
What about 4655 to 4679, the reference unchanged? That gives 3.049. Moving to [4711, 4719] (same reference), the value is 3.003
